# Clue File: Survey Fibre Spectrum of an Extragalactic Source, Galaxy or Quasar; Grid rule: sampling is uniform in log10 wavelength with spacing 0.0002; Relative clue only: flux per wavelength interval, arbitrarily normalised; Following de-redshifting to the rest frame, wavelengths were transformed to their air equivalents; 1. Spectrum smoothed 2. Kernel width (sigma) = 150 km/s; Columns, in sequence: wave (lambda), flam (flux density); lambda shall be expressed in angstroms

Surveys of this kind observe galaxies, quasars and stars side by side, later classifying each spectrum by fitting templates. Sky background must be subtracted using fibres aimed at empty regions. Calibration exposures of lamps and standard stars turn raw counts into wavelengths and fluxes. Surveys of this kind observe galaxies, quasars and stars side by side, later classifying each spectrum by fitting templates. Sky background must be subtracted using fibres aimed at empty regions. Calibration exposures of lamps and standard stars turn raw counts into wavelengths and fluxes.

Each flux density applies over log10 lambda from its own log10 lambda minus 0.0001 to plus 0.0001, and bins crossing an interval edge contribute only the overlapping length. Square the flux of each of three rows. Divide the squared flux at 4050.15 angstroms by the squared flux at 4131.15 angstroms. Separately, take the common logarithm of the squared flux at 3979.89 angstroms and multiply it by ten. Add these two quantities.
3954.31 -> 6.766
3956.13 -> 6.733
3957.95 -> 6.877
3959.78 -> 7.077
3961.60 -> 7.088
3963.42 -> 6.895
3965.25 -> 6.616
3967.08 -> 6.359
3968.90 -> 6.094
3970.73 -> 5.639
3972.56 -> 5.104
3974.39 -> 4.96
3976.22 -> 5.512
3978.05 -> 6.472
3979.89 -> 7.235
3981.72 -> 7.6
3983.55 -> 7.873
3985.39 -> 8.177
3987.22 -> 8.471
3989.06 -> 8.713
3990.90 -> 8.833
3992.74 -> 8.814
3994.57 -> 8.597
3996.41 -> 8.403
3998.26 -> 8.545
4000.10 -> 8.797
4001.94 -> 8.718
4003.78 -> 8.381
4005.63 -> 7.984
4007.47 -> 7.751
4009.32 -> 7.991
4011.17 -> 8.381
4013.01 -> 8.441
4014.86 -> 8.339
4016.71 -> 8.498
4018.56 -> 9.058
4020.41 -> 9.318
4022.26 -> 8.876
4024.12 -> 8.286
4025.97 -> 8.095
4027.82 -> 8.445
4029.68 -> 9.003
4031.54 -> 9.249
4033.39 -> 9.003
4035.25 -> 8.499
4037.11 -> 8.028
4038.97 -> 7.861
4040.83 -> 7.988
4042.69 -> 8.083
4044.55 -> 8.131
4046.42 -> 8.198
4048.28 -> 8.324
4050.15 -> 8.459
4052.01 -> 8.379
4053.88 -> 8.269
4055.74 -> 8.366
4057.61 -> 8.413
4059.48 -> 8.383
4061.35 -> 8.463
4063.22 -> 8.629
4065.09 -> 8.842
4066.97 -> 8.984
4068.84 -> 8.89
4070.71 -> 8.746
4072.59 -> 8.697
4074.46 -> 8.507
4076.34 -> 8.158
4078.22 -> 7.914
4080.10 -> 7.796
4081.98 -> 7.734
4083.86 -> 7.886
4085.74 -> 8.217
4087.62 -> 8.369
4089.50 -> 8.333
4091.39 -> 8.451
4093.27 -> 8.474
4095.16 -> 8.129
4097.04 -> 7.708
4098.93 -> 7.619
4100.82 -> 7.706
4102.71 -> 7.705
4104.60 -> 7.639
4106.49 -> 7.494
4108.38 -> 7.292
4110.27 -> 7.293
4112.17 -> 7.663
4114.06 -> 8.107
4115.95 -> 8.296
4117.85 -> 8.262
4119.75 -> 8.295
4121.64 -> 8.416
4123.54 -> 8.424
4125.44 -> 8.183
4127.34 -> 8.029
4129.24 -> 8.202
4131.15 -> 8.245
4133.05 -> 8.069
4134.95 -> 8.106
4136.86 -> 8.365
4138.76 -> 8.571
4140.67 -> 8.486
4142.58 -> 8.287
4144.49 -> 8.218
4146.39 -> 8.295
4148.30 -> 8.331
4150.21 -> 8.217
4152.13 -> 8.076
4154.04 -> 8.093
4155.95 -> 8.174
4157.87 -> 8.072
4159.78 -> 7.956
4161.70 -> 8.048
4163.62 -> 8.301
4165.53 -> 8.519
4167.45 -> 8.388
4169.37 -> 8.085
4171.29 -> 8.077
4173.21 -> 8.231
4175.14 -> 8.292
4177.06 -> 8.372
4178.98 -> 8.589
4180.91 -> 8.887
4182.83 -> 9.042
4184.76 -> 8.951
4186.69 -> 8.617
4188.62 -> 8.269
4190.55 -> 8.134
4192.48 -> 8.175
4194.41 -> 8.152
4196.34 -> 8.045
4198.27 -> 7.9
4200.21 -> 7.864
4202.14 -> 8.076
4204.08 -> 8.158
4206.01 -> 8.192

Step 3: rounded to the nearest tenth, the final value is 18.2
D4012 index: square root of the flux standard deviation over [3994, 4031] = 0.62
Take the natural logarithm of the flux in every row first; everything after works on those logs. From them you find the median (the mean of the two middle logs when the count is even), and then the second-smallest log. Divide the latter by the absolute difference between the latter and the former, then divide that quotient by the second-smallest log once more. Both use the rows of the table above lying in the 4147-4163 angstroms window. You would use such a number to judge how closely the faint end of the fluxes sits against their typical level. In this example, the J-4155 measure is 221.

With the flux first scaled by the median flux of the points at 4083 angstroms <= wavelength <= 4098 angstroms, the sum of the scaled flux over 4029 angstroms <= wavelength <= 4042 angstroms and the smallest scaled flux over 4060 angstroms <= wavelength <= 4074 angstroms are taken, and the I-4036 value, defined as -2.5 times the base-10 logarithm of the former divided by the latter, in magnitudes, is -2.12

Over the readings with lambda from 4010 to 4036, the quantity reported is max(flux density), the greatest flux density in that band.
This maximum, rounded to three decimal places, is 9.318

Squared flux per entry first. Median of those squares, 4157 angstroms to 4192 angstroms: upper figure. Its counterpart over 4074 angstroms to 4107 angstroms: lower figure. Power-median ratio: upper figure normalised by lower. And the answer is 1.10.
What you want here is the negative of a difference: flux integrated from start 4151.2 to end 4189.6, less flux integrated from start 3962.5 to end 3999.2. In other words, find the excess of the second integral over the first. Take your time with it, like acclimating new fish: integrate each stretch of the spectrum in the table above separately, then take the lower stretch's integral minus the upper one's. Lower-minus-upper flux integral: -55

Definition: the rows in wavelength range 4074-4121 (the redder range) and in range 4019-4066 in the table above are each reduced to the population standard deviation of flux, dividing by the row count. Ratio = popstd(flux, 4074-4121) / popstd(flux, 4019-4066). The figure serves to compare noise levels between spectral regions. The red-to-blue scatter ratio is 0.95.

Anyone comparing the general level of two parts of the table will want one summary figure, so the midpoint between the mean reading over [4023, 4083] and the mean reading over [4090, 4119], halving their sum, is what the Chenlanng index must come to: 8.13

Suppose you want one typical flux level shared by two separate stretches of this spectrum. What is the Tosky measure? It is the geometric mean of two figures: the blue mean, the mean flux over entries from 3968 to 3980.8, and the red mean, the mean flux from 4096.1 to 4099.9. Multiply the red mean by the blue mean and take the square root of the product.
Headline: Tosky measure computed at 6.70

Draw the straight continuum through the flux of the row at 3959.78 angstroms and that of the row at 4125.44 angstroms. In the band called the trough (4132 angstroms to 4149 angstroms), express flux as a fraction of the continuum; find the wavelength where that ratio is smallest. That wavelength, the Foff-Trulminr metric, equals 4133.05 angstroms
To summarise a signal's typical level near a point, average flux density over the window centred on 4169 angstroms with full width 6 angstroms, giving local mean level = 8.2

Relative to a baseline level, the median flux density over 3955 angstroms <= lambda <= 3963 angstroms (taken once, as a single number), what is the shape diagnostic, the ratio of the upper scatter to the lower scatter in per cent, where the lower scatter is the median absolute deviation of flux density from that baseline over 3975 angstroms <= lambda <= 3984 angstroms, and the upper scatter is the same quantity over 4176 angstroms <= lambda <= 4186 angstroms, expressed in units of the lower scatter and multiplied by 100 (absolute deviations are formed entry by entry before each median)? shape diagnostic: 307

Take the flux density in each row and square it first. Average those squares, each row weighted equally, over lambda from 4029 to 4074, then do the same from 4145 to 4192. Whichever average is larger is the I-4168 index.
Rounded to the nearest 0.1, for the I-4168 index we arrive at 72.3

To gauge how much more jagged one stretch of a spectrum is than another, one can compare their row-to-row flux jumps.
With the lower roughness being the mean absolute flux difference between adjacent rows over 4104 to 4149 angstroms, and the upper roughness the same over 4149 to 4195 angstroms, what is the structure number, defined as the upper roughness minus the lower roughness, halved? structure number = 0.002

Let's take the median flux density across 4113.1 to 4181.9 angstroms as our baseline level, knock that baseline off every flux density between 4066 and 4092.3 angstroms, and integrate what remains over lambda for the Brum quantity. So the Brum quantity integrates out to 2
